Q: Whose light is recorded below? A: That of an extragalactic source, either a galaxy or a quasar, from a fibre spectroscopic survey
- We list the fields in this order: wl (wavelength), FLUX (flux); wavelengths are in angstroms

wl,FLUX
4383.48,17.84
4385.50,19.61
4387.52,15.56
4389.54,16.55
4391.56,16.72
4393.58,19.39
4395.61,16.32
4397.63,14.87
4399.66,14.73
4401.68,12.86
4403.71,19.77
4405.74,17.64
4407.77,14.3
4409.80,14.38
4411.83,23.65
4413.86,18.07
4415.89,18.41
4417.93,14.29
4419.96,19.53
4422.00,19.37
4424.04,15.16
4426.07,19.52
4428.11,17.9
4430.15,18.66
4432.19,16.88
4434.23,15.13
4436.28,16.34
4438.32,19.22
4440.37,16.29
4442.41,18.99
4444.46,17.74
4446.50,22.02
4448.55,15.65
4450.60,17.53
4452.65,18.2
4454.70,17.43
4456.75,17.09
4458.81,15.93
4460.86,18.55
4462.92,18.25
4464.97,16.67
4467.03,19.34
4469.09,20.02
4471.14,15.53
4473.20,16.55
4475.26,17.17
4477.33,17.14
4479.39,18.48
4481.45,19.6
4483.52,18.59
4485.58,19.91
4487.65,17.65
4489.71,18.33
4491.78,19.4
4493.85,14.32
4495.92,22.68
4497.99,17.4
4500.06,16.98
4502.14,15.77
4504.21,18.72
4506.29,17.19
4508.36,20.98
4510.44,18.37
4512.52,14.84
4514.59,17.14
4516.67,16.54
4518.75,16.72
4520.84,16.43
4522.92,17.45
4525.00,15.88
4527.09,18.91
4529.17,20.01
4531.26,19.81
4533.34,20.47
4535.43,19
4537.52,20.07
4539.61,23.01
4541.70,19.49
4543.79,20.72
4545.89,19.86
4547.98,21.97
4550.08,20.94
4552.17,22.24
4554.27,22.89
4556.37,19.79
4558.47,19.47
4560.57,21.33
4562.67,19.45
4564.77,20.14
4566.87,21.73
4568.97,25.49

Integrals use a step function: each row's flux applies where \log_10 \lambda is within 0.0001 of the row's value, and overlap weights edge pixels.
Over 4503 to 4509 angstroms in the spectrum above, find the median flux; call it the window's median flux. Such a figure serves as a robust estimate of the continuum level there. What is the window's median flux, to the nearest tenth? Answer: 18.7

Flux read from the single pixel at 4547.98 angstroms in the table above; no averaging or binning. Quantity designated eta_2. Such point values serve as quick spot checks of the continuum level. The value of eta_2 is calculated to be 21.97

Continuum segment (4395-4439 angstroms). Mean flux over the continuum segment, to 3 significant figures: 17.1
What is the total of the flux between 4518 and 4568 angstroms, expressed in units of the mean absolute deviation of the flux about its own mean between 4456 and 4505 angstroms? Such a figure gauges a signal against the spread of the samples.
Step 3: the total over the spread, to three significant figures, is 341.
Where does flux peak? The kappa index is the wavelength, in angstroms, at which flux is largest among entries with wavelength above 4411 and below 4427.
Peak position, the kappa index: 4411.83 angstroms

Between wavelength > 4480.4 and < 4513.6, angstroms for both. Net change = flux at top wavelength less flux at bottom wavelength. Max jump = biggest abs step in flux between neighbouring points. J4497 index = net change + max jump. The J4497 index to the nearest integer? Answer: 4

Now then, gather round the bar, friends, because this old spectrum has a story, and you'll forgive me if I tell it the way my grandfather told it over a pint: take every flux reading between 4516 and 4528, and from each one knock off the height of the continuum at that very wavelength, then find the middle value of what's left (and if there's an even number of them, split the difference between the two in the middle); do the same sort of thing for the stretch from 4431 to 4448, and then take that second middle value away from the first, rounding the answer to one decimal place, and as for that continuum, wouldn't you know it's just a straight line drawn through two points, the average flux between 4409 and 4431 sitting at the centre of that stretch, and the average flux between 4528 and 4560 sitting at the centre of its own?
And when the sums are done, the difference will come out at -2.3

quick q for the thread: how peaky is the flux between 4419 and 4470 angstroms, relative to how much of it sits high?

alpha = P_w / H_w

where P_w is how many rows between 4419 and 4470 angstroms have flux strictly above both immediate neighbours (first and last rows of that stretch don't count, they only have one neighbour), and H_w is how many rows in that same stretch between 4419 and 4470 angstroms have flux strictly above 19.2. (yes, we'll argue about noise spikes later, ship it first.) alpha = 1.00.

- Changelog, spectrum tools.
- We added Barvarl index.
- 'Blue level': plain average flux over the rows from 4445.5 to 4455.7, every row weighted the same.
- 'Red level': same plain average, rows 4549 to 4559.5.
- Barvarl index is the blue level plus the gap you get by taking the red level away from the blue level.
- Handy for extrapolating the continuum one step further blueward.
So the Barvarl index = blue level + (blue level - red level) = 15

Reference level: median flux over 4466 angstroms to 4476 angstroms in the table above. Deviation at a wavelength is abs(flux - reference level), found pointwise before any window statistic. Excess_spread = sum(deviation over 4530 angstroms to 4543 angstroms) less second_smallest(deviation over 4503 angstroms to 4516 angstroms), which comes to 19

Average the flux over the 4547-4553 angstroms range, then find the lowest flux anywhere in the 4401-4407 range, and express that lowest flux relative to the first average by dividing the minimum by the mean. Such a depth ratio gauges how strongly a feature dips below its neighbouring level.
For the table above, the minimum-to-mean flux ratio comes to 0.59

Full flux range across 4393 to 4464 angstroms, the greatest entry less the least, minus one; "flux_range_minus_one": 9.8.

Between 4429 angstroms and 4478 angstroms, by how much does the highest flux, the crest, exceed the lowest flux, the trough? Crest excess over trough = 6.9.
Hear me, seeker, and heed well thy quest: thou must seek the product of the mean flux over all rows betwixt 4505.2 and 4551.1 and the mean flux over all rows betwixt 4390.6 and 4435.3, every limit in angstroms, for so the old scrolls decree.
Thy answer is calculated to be 324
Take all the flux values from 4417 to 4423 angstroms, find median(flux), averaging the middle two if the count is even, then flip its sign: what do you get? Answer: -19.4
